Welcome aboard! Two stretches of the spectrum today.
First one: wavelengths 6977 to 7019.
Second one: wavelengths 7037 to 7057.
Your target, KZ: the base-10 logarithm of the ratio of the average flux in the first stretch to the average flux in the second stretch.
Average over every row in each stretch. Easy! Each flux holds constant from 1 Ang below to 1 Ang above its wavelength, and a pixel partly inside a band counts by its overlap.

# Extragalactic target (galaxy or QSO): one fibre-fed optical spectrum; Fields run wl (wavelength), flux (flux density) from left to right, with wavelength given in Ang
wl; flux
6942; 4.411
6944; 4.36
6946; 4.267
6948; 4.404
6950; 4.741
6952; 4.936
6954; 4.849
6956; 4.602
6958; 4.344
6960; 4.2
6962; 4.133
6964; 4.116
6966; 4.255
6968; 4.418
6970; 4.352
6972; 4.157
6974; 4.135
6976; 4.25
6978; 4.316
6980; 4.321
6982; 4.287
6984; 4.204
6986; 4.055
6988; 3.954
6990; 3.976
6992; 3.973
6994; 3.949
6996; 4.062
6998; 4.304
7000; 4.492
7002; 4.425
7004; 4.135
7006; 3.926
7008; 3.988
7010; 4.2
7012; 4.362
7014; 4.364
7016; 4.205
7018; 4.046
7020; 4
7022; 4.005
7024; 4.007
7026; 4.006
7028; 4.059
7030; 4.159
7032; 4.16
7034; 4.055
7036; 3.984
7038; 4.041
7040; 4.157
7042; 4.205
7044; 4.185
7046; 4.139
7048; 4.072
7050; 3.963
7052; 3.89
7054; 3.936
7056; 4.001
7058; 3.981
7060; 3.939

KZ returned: 0.0116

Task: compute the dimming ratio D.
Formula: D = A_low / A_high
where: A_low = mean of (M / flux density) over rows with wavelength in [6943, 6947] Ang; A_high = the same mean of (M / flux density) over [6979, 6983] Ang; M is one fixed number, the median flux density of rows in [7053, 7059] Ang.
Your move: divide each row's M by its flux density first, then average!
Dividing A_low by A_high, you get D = 1.00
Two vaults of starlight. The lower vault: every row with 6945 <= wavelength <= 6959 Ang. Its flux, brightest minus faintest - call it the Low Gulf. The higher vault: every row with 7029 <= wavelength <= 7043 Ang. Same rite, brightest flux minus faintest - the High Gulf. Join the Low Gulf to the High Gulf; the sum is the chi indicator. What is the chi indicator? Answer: 0.89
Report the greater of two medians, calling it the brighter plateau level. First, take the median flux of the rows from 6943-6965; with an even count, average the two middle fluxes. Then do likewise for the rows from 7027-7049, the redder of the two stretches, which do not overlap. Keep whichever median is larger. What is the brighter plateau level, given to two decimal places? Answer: 4.36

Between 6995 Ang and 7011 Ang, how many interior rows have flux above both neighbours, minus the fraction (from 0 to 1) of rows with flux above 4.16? 0.5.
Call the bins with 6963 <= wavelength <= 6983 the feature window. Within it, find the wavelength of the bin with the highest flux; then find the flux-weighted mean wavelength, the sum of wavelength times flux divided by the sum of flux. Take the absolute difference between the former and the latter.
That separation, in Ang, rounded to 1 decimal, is 5.0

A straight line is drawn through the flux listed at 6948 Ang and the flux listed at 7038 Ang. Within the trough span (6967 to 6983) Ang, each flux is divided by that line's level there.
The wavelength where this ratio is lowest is 6974 Ang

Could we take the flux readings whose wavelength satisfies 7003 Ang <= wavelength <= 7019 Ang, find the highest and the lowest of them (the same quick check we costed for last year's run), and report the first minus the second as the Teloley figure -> 0.4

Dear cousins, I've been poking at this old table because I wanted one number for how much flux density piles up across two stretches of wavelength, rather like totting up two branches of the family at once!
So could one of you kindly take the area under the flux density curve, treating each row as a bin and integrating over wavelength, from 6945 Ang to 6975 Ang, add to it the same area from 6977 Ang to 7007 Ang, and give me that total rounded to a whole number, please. 257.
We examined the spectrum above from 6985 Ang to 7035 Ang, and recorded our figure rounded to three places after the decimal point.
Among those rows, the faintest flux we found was 3.926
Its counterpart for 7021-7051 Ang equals 3.963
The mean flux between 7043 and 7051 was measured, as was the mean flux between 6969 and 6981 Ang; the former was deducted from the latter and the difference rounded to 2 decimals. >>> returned 0.17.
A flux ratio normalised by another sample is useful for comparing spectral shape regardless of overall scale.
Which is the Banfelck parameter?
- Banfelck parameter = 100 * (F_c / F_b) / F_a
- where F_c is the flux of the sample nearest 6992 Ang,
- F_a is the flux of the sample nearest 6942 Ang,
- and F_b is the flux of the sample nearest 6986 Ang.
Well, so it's 22.2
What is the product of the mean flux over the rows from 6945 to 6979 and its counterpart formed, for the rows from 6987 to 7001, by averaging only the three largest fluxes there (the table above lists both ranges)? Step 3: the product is 18.78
